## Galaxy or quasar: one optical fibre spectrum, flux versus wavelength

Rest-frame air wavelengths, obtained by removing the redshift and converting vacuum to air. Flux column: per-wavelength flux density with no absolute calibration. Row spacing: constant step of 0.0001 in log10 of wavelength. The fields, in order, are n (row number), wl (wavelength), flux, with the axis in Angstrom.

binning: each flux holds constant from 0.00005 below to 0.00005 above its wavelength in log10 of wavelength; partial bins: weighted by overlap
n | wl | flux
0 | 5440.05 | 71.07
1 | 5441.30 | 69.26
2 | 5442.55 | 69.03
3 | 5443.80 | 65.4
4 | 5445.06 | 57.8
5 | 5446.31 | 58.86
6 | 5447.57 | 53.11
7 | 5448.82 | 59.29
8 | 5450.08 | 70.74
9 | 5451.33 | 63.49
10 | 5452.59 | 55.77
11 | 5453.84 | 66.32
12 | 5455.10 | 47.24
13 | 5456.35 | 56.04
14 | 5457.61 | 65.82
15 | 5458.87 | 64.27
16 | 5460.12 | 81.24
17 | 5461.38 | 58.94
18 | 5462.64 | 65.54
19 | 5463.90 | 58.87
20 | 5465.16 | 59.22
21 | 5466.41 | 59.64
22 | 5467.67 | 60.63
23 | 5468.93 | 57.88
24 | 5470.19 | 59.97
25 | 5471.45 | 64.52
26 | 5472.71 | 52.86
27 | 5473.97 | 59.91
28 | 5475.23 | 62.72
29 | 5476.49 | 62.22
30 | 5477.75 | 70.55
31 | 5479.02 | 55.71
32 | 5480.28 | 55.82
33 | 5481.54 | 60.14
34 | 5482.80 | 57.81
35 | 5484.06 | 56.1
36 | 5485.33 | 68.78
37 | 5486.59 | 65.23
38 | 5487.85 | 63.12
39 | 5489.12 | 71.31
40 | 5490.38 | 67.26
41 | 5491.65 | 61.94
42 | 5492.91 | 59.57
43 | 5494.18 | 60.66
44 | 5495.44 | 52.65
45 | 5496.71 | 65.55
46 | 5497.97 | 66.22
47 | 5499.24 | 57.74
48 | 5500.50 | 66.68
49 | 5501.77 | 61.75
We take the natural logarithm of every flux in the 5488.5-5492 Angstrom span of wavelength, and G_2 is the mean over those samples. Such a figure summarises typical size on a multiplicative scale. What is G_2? 4.20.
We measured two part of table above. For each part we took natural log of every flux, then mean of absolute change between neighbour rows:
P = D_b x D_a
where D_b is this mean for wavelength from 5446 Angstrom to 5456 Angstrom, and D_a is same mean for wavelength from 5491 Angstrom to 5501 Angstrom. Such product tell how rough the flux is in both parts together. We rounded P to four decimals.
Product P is 0.0165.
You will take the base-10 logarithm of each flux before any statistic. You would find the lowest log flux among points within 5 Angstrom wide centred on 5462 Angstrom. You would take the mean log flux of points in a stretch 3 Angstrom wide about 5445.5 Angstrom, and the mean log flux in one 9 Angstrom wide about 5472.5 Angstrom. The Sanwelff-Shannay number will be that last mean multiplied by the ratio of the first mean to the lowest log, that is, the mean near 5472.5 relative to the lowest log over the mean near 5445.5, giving 1.77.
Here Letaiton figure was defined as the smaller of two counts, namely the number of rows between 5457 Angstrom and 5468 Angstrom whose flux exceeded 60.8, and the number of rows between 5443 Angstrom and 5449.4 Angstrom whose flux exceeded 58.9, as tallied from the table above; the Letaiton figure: 2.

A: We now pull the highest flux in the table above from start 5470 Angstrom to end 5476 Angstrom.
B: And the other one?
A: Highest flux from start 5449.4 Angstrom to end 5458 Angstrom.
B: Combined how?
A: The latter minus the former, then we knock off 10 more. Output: -3.8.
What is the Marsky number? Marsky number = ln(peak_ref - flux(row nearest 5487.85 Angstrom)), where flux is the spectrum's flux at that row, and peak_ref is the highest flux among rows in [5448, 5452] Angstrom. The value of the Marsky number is 2.03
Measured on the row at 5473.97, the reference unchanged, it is 2.38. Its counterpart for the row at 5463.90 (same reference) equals 2.47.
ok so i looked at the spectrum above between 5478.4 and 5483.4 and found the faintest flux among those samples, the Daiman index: 55.71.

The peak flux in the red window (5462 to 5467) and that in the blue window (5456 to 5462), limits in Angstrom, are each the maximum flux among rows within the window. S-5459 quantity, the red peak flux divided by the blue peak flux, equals 0.81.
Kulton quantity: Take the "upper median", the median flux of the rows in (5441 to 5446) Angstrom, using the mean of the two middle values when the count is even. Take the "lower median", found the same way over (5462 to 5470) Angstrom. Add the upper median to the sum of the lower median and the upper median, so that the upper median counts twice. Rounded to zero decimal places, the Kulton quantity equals 194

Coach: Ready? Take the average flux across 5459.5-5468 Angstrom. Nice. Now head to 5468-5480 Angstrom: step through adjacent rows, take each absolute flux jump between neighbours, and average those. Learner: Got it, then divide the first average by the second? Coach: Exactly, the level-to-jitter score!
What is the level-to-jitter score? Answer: 9.8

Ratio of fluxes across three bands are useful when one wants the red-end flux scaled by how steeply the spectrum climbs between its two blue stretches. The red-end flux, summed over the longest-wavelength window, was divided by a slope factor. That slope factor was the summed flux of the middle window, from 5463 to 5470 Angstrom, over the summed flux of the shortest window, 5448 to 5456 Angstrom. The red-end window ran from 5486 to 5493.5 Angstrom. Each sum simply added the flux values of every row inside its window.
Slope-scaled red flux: 476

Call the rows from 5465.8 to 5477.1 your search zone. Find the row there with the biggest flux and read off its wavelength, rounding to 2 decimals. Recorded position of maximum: 5471.45 Angstrom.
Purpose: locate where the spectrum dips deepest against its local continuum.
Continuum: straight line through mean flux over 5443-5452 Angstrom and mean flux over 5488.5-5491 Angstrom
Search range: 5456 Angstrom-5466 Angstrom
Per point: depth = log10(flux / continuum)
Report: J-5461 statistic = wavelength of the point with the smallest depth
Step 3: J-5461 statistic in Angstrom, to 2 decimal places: 5456.35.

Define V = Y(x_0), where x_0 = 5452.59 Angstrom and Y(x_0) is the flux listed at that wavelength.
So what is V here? 55.77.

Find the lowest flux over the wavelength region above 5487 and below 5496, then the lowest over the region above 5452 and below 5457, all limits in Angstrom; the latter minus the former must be -5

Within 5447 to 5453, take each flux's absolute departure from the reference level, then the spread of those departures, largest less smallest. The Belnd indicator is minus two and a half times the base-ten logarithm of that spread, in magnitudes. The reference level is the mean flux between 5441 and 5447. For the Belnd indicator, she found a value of -2.5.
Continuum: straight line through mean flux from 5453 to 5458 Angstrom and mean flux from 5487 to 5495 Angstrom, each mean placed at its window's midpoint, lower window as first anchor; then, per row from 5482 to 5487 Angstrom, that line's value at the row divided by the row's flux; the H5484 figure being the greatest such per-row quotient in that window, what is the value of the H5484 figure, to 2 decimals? 1.12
